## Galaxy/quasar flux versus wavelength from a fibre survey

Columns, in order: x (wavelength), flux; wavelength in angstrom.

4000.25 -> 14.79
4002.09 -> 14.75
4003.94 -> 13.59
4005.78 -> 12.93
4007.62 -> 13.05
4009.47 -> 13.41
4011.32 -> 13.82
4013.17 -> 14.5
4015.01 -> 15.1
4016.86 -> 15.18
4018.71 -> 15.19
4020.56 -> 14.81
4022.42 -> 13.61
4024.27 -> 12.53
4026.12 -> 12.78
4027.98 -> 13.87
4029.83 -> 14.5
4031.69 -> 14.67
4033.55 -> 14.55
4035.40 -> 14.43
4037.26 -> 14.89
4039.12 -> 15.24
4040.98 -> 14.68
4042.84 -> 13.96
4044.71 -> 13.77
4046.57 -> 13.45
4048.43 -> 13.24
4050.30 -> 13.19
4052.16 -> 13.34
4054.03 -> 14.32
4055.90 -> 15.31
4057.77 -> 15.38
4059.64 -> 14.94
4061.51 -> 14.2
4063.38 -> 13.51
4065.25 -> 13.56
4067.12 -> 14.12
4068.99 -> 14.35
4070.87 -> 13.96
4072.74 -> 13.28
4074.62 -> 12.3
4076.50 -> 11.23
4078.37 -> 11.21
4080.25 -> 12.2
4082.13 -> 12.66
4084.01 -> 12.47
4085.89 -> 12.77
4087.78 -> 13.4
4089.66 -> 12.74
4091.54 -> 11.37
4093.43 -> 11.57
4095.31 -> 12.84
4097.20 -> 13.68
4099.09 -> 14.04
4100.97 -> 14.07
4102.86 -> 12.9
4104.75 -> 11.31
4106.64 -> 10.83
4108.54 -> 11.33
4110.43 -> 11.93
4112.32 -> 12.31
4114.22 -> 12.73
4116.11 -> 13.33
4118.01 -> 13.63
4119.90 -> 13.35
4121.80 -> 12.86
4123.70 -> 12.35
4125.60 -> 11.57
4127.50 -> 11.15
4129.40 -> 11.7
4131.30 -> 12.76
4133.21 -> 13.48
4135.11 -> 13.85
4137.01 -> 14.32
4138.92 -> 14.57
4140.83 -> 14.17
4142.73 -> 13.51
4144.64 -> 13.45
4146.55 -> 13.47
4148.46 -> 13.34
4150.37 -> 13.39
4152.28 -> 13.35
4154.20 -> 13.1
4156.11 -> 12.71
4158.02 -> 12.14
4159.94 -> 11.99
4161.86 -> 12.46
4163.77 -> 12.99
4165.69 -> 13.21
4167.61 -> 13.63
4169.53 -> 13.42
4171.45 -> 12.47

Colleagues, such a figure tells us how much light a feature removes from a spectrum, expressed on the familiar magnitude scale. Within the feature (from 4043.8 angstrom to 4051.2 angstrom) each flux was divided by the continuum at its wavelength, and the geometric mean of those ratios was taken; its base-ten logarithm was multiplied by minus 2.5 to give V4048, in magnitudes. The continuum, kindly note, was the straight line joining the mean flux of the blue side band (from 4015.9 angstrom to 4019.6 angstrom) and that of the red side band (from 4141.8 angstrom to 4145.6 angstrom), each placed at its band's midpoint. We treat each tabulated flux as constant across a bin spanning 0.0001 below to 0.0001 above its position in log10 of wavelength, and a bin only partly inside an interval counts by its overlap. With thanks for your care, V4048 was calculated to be 0.11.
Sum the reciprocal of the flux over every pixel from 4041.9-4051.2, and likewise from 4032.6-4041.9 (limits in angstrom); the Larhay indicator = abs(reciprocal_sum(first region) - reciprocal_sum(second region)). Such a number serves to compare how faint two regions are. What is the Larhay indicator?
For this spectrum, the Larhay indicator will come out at 0.031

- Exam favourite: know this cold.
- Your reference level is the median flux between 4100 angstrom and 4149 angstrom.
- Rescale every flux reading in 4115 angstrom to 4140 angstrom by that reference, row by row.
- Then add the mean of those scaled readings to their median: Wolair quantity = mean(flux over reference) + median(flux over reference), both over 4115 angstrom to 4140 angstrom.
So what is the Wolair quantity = 2.01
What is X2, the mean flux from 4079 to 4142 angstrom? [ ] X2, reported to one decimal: 12.7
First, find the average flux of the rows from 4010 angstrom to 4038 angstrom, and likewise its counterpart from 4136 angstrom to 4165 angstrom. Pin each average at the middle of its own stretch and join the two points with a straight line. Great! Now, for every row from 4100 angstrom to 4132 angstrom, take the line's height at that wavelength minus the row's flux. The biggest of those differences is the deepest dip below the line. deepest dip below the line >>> 2.8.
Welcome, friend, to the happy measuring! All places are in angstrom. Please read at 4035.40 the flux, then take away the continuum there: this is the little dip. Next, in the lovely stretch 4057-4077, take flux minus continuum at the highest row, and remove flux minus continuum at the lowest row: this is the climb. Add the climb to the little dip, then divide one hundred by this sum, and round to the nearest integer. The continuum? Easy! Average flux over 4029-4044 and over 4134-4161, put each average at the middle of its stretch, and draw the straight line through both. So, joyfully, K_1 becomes -24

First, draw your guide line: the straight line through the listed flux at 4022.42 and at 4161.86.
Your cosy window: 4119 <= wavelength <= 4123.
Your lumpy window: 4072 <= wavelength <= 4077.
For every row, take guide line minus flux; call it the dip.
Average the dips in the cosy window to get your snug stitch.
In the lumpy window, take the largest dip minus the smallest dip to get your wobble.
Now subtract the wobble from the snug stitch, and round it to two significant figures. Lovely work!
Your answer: -2.3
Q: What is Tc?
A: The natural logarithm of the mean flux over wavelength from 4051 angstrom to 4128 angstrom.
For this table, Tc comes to 2.56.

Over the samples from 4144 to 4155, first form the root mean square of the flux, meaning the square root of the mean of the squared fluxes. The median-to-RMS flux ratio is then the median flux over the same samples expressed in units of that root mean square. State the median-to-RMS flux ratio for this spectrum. 1.00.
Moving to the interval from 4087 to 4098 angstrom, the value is 1.01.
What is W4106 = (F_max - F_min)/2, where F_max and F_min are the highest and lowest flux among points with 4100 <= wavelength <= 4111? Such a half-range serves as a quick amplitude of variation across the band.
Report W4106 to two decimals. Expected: 1.62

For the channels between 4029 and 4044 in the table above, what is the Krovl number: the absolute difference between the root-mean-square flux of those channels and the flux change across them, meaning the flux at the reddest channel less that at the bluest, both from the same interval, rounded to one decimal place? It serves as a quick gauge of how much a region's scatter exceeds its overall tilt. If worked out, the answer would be 15.2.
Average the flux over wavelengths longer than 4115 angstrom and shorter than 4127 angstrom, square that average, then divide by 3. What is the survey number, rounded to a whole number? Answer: 55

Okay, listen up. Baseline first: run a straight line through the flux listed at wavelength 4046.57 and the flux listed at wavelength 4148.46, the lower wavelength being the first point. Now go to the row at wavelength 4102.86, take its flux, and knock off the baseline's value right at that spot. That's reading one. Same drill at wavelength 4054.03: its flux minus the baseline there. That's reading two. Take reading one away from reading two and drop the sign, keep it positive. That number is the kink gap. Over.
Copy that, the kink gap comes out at 1.4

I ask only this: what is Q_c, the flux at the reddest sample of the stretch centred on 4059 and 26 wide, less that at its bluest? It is 0.5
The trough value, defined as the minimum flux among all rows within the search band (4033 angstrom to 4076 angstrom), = 12.3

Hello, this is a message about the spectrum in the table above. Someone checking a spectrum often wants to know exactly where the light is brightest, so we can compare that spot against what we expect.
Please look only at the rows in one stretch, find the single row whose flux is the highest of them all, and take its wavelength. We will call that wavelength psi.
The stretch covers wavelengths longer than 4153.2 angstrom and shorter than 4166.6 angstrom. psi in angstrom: 4165.69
